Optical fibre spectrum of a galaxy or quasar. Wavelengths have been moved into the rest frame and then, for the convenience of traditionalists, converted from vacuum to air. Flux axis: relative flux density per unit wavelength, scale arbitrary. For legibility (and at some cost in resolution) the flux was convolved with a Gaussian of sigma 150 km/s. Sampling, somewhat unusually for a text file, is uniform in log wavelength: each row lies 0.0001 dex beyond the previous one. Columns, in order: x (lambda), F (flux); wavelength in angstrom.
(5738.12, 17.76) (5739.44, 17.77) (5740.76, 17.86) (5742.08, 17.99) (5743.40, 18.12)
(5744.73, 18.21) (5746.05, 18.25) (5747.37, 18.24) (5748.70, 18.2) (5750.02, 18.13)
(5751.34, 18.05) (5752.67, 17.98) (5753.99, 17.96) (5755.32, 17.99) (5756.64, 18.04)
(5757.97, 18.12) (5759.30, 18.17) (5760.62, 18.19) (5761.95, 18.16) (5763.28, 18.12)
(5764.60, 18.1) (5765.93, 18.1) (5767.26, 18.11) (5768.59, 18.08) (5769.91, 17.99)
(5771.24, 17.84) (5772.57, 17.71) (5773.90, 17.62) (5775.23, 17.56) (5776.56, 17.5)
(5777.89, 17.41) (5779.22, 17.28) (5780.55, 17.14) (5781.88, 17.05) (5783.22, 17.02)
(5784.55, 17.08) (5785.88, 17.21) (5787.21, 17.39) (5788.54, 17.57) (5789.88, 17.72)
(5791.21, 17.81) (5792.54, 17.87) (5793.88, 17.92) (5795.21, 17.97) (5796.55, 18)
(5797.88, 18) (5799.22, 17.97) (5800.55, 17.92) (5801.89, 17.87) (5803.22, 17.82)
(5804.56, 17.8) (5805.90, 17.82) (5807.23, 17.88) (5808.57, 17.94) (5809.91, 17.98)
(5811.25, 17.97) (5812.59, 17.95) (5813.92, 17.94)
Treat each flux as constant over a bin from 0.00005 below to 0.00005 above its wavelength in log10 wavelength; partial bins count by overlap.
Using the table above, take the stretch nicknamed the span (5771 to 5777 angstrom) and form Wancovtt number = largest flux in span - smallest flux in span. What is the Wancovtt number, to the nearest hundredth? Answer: 0.34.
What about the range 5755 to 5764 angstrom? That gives 0.20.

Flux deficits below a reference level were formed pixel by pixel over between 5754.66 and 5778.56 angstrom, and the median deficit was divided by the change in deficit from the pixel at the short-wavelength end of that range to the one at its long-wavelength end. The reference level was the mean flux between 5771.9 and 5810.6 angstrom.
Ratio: -0.7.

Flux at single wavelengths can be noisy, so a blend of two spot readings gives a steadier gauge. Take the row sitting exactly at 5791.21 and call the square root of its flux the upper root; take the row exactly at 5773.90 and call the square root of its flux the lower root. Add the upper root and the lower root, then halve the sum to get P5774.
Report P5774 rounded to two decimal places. 4.21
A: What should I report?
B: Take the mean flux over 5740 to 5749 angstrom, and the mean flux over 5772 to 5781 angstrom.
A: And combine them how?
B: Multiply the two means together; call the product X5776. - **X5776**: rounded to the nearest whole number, 316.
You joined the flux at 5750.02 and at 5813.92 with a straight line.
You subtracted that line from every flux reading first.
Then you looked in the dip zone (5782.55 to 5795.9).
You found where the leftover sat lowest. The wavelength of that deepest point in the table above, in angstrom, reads 5783.22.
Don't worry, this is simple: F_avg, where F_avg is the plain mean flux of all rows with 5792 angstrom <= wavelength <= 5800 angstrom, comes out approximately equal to 18.0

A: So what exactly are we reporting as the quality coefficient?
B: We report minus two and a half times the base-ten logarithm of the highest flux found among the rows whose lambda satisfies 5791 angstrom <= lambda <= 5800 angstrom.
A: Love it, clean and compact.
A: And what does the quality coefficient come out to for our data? -3.138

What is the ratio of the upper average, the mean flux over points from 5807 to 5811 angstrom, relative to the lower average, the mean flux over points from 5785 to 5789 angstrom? 1.03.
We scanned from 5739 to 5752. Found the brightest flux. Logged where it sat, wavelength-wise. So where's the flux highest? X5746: 5746.05 angstrom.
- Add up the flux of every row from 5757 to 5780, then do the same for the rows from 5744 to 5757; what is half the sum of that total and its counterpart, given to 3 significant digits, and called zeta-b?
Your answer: 243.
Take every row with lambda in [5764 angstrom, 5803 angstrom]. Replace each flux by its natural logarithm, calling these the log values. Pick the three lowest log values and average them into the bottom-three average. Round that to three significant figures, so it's 2.84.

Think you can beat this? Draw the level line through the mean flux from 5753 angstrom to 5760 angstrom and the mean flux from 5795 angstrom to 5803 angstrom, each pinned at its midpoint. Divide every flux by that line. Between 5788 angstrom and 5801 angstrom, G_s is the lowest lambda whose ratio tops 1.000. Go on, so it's 5795.21 angstrom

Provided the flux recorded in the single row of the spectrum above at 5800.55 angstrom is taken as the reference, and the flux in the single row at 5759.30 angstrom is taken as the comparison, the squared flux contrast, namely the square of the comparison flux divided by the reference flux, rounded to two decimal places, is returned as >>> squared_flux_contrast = 1.03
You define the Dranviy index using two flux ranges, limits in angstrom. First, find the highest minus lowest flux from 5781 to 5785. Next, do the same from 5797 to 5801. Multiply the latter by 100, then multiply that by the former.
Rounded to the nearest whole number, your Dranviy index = 0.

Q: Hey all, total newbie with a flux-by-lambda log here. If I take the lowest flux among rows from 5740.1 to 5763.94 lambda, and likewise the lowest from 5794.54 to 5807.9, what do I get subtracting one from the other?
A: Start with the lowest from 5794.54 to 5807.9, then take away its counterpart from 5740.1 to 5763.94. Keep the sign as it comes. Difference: -0.06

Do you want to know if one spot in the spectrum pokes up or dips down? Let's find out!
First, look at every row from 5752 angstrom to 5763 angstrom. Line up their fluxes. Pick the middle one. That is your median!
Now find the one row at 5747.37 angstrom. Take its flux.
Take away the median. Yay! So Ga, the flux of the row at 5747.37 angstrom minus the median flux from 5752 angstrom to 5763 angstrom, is 0.16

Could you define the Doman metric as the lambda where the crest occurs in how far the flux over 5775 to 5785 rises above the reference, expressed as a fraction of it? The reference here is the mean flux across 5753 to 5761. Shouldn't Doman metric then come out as 5775.23 angstrom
